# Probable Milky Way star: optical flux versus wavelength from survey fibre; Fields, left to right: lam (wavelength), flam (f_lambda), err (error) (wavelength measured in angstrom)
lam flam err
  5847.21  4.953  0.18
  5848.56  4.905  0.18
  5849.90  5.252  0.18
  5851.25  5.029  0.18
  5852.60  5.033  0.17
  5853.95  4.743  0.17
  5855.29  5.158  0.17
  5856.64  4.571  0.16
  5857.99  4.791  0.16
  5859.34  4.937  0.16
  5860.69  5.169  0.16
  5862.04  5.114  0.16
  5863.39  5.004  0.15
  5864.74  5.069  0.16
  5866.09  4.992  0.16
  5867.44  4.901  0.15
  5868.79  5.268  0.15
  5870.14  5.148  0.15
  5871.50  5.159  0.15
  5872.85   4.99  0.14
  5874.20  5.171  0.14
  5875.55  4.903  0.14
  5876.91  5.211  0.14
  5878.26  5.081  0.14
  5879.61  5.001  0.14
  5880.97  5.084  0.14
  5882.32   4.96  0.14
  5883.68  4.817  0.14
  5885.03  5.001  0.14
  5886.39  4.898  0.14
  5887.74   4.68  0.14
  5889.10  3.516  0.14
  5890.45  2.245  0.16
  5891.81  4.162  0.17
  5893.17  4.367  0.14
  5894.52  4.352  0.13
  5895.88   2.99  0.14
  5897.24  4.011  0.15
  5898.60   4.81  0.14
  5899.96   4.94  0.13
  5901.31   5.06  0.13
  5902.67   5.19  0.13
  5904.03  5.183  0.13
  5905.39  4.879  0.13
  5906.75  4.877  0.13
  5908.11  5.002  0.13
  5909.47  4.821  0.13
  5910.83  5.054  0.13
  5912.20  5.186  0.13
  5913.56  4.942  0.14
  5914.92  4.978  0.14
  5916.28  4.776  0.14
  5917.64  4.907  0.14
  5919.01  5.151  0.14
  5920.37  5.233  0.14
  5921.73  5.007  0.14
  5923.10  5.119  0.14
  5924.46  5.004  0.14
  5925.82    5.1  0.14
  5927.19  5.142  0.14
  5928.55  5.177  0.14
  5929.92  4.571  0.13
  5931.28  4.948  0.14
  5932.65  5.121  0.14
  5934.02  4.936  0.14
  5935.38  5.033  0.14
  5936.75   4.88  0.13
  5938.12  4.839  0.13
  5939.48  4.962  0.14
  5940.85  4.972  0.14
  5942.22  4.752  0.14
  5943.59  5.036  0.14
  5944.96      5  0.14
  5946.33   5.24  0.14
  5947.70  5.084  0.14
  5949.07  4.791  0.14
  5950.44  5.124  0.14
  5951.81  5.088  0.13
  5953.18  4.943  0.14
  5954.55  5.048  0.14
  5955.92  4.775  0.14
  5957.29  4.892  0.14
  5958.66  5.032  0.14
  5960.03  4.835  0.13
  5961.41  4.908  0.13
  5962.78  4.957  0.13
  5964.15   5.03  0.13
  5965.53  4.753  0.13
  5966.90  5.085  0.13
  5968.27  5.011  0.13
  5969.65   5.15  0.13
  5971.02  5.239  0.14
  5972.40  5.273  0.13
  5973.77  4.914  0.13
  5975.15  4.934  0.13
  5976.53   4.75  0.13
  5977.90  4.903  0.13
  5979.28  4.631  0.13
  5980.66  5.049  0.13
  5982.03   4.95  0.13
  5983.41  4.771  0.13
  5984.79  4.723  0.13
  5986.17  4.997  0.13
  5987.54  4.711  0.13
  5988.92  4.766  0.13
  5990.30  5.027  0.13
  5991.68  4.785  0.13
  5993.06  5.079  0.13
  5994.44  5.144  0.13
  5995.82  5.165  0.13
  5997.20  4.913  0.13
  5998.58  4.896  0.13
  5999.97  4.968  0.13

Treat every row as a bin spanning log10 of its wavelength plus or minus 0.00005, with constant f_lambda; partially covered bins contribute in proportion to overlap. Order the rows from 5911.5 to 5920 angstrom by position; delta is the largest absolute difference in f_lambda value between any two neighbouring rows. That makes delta 0.24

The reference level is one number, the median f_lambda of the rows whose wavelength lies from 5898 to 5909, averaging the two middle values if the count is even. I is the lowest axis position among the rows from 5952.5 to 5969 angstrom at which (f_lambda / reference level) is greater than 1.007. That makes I 5954.55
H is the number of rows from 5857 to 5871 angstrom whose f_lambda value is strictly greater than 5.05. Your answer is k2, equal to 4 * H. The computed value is 20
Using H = 5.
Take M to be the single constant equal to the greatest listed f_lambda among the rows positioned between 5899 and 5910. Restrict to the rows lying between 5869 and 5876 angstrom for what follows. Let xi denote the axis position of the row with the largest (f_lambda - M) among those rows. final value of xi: 5874.20 angstrom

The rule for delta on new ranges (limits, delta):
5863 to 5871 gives 0.37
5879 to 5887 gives 0.18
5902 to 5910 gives 0.30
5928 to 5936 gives 0.61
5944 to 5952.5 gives 0.33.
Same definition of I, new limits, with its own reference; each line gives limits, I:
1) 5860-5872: 5860.69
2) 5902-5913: 5902.67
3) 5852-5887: 5852.60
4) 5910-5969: 5910.83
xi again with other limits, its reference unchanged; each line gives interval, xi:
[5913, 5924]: 5920.37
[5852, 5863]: 5860.69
